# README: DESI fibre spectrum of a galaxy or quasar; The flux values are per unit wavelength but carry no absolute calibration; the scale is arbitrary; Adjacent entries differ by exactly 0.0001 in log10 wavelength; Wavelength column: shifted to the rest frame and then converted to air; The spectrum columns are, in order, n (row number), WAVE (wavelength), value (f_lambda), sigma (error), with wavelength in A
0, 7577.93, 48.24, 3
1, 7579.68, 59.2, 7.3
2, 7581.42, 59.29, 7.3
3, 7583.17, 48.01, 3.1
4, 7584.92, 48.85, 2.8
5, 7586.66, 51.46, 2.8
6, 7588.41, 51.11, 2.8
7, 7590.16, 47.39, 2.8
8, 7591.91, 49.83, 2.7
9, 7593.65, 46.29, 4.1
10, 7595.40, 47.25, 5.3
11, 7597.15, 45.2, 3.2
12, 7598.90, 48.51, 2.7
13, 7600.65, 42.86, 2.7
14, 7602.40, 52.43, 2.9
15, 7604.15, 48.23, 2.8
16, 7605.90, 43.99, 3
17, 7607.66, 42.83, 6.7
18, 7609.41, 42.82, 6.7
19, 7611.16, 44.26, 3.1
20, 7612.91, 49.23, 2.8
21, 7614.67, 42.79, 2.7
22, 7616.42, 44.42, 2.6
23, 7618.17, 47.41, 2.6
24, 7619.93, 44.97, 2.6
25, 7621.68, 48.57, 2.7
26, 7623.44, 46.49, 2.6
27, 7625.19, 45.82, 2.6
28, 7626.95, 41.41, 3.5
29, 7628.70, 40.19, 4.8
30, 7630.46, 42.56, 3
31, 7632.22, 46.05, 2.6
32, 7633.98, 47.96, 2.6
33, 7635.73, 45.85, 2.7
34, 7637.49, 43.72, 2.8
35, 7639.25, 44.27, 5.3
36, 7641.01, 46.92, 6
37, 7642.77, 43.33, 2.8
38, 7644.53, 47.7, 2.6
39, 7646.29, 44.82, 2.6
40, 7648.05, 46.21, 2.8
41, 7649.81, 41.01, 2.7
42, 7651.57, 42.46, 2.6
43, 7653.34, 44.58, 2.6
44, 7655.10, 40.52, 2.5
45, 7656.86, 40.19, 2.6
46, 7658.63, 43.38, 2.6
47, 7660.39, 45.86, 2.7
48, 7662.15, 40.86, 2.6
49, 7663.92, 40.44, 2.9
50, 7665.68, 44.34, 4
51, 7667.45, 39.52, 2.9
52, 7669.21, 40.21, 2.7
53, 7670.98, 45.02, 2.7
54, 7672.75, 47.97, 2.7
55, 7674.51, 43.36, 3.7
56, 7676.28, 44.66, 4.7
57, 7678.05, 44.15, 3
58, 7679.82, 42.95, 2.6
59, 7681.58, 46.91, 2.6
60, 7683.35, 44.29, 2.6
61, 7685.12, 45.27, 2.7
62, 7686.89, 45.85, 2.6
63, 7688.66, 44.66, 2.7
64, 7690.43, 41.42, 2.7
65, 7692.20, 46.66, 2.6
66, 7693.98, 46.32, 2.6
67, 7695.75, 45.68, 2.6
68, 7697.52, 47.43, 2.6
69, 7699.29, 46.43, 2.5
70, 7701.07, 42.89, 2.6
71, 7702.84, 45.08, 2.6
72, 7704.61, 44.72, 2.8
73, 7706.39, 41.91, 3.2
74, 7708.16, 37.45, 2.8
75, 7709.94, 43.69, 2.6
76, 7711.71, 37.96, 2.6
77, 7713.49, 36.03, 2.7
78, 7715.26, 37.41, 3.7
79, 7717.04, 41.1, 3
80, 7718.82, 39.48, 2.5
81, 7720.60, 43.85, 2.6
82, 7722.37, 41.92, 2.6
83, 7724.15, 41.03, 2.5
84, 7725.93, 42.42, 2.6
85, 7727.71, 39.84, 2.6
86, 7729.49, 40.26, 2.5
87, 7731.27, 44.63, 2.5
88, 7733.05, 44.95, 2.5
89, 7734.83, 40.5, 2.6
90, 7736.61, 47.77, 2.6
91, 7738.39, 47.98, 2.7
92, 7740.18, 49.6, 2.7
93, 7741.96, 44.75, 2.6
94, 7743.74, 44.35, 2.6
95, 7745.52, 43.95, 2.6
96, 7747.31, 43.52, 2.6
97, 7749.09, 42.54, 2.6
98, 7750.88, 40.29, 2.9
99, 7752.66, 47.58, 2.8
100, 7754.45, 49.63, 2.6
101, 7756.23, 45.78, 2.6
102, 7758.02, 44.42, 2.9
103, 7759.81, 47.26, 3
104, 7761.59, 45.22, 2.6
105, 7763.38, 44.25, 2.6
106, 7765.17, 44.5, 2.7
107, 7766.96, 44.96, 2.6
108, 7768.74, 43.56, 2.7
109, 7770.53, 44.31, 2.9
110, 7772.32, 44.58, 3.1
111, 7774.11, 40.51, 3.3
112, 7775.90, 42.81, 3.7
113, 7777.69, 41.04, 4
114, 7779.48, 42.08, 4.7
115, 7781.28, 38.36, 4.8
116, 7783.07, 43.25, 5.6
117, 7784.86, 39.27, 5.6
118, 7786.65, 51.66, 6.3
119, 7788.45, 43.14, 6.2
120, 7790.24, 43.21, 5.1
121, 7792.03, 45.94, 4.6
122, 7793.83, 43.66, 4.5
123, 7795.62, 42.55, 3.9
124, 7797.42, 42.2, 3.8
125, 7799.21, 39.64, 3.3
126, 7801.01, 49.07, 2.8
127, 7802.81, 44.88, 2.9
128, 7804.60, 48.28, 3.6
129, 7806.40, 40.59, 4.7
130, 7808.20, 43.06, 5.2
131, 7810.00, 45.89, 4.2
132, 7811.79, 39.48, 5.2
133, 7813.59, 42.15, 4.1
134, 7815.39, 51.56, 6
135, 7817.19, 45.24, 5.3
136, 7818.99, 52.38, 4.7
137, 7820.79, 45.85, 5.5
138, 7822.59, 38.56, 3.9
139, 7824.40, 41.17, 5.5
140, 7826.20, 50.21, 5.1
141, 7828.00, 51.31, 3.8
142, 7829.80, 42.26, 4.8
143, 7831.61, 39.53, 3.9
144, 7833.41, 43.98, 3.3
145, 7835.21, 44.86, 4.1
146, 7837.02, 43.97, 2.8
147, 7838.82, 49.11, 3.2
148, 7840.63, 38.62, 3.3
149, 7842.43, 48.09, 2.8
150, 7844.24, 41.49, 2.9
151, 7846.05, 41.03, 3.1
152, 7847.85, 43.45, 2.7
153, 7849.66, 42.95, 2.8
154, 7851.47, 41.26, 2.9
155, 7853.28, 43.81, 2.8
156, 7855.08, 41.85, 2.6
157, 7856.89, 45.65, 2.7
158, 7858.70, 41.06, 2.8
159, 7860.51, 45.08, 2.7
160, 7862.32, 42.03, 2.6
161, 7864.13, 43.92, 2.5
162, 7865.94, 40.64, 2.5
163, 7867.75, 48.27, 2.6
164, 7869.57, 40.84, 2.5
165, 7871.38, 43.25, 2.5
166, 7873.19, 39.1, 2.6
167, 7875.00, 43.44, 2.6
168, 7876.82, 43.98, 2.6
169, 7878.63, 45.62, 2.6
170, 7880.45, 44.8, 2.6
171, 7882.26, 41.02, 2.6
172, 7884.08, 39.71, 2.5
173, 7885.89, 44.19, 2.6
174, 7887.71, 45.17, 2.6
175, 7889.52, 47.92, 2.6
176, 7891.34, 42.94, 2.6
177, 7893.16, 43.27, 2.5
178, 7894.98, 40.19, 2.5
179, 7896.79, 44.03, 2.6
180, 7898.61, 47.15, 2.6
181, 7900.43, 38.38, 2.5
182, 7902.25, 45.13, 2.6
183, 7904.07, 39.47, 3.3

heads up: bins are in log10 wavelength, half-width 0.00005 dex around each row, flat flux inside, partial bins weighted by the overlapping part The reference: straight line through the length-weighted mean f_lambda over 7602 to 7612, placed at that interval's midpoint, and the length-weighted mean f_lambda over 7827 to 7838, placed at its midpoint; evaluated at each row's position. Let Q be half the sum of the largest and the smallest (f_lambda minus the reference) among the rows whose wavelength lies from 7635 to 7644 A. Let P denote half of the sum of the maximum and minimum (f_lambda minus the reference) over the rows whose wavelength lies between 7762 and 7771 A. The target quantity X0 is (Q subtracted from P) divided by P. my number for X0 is 0.7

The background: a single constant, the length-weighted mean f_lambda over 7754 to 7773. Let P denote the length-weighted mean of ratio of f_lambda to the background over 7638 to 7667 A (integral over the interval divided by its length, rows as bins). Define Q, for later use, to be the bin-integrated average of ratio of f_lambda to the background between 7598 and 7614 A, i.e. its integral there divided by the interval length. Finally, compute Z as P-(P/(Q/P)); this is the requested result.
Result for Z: 0.054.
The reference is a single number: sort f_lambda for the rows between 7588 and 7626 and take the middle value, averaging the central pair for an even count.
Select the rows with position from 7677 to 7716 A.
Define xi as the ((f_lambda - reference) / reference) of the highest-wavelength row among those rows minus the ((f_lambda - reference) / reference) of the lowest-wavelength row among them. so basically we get -0.15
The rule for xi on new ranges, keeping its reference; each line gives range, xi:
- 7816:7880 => 0.01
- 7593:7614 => 0.06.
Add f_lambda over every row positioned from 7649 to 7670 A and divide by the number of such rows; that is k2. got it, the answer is 41.9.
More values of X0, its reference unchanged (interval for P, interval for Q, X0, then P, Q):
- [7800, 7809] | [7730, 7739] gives 3.2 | 0.3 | -0.6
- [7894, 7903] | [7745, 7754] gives 0.4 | -1.4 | -0.9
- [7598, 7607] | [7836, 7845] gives 1.2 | 2.2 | -0.5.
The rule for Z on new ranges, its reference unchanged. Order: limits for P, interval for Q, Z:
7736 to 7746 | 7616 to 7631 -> -0.040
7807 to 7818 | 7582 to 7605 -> 0.080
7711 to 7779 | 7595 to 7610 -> 0.056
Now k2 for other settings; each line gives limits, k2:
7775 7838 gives 44.1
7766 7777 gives 43.5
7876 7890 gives 44.1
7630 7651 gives 45.0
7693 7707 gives 45.1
